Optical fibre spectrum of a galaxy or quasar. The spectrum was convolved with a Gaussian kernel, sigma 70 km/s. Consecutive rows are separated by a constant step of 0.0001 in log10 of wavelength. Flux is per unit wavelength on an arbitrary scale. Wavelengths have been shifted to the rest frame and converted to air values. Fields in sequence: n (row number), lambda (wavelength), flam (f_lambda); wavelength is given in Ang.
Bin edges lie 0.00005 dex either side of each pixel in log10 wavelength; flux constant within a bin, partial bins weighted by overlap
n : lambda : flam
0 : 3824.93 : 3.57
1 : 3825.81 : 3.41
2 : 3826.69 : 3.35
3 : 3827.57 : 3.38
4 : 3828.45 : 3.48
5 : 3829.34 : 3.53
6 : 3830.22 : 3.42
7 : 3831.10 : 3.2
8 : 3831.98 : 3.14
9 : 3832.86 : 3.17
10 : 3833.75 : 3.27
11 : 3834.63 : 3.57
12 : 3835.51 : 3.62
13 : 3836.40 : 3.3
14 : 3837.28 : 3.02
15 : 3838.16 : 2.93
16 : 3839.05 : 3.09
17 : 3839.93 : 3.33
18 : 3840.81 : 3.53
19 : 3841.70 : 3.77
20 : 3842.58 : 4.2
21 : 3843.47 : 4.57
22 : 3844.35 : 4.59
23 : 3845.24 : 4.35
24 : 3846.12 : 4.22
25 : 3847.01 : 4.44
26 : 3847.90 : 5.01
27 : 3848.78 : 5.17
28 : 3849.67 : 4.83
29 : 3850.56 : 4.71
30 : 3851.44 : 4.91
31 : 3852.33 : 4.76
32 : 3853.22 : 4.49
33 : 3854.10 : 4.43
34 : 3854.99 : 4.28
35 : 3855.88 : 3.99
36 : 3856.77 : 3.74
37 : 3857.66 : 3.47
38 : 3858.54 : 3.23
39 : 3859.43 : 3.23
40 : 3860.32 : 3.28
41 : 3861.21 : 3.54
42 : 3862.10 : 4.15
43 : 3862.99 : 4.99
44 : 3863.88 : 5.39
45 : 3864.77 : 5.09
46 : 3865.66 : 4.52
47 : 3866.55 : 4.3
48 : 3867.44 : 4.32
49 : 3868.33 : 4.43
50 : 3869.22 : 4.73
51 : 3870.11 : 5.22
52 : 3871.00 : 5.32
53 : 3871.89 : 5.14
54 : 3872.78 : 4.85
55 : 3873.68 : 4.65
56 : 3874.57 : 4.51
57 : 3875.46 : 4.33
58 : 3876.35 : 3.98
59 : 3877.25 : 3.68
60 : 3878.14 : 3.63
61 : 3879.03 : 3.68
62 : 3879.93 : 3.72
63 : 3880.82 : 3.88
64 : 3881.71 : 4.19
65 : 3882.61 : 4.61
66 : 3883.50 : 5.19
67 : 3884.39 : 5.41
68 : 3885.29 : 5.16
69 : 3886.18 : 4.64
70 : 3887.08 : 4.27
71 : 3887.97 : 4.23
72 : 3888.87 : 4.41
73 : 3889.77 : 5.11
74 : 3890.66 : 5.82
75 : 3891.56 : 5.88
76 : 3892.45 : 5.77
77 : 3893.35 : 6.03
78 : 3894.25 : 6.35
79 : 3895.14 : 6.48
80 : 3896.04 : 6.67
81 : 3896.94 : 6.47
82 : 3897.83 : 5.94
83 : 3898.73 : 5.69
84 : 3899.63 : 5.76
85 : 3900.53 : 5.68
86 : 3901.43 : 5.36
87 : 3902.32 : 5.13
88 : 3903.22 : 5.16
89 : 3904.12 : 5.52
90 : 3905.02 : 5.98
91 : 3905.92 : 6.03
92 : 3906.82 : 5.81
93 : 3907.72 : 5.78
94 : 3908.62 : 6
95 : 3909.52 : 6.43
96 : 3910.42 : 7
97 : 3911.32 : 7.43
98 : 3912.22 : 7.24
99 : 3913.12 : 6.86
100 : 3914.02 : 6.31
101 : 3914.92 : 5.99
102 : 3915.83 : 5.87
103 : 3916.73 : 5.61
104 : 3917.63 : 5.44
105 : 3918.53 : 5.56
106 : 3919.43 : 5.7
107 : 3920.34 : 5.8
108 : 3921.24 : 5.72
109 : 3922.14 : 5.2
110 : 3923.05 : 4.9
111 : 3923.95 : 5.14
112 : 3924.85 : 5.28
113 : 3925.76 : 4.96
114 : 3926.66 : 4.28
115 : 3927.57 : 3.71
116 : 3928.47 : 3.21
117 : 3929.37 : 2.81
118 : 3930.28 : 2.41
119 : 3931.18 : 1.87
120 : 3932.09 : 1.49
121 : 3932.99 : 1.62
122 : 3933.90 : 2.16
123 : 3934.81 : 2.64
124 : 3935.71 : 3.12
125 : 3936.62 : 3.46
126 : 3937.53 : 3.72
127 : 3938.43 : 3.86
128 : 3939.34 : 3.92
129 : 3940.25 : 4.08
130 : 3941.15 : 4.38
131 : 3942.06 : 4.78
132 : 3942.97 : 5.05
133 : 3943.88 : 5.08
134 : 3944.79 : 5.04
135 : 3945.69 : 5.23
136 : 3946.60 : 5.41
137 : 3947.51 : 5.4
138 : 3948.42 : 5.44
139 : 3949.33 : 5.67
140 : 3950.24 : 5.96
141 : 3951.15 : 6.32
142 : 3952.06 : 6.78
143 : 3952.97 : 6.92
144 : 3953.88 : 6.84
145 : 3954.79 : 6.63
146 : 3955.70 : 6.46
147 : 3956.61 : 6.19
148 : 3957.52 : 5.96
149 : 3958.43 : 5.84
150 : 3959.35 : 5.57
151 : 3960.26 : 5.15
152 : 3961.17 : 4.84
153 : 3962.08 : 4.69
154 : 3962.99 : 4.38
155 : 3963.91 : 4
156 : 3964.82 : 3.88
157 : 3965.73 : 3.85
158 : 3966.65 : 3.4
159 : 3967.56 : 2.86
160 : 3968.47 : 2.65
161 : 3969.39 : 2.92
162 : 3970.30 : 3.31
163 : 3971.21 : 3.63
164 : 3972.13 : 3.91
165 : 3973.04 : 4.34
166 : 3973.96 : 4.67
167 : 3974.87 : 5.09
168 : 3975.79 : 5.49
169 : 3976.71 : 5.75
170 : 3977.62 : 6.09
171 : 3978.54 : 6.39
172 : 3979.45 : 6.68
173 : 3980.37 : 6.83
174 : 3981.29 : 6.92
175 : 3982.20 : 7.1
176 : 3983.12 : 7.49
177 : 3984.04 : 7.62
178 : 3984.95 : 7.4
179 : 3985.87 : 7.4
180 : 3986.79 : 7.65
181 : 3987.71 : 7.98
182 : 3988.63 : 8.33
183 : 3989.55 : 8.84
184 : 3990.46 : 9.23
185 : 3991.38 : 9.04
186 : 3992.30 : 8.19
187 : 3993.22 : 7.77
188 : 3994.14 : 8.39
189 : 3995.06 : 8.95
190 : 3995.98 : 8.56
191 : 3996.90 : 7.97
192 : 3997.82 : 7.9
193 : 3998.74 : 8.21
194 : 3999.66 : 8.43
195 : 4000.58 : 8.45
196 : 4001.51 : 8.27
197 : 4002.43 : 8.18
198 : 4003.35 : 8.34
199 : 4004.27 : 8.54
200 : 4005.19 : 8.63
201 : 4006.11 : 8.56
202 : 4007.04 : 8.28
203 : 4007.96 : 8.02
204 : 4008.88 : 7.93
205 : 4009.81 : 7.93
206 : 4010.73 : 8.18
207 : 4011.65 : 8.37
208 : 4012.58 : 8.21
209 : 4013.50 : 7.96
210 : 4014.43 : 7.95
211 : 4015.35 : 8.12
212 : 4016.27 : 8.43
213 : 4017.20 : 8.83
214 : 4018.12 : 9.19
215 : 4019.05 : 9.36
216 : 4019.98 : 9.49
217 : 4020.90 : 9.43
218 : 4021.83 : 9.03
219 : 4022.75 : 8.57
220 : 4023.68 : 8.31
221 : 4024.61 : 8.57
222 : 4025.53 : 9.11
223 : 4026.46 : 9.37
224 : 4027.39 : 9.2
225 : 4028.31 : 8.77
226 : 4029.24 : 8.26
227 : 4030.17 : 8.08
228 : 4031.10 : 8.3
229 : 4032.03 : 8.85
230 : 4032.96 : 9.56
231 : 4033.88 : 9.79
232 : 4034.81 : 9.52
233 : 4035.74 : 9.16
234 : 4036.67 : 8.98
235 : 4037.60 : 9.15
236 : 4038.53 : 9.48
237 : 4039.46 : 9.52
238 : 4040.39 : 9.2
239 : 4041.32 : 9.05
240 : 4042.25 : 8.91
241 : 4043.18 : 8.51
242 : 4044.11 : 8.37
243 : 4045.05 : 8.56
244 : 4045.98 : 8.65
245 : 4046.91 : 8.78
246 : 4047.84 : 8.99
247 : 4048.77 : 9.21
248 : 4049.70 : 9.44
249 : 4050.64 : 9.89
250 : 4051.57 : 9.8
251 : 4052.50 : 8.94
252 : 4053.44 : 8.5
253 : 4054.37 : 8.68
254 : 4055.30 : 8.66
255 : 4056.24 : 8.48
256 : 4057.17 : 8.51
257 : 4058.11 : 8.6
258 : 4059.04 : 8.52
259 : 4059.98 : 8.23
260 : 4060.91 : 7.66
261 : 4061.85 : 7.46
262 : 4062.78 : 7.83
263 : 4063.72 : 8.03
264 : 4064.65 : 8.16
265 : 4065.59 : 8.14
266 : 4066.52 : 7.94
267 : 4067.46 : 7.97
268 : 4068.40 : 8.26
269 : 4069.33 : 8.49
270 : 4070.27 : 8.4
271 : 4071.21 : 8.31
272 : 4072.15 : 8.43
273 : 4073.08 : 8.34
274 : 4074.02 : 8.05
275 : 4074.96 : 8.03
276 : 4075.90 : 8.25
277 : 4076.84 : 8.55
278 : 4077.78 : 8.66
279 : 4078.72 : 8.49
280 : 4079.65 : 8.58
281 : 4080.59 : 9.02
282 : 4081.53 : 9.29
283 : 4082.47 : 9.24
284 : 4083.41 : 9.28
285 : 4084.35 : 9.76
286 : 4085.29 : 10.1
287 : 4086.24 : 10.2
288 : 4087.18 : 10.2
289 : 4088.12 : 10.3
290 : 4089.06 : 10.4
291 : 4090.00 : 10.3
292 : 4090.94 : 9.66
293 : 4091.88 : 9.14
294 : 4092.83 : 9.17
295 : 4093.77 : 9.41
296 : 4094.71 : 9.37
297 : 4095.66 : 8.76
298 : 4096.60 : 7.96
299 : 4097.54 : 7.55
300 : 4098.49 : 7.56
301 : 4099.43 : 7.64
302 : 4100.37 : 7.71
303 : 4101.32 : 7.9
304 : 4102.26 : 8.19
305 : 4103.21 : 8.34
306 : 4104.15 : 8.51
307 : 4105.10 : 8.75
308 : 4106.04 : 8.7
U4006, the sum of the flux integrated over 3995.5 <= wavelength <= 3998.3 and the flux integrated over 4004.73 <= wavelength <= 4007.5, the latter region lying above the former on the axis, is 46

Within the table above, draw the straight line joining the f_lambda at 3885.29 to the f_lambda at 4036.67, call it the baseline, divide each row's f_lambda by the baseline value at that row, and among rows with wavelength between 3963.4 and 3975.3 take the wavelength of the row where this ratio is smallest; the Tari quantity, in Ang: 3968.47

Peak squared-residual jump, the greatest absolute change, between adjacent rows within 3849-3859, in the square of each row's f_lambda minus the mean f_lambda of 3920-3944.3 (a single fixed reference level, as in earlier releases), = 0.4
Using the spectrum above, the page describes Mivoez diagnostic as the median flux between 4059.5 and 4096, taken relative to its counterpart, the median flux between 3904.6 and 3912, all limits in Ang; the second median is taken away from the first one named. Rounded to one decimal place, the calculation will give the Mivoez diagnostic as 2.5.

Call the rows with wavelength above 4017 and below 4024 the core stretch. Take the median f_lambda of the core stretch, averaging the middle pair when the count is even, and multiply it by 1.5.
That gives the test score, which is 14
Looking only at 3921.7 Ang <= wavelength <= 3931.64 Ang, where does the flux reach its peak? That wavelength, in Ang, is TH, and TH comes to 3924.85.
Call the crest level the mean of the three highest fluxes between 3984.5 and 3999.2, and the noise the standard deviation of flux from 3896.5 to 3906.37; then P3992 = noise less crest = -8.7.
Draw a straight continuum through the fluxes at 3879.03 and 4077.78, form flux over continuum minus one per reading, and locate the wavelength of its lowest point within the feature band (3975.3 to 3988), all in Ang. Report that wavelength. 3975.79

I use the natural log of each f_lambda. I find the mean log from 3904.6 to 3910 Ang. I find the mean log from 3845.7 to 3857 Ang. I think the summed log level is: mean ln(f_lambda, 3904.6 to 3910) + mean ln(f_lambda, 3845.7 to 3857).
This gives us 3.3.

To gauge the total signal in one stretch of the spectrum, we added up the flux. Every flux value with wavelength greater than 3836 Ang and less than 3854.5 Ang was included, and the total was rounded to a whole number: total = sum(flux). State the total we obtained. 88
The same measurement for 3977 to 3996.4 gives 163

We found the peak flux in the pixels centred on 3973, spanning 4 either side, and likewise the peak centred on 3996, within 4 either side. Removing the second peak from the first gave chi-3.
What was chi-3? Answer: -3.2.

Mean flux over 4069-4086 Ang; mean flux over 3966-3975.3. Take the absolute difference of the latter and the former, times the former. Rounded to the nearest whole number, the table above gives 44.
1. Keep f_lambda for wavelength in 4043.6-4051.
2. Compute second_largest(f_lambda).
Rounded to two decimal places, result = 9.44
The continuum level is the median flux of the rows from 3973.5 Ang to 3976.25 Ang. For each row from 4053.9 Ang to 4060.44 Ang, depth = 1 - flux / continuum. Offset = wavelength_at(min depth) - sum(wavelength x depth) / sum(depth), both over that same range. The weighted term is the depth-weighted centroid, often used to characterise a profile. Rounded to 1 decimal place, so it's -2.7 Ang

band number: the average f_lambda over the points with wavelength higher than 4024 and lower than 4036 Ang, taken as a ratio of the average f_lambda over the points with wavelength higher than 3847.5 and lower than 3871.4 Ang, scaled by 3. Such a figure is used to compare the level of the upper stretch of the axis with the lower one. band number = 6.1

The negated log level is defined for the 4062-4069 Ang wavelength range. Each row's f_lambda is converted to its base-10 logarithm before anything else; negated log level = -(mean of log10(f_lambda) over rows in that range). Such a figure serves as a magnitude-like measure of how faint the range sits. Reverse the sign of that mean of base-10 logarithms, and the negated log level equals -0.91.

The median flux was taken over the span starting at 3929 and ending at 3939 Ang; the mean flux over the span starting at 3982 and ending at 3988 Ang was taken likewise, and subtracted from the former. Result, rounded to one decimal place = -4.9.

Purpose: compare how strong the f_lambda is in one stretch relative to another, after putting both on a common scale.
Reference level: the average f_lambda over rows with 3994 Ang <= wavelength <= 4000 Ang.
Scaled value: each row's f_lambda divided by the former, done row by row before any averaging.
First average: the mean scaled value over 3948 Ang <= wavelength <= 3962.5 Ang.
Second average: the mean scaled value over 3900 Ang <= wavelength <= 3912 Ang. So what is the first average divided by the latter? 1.00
